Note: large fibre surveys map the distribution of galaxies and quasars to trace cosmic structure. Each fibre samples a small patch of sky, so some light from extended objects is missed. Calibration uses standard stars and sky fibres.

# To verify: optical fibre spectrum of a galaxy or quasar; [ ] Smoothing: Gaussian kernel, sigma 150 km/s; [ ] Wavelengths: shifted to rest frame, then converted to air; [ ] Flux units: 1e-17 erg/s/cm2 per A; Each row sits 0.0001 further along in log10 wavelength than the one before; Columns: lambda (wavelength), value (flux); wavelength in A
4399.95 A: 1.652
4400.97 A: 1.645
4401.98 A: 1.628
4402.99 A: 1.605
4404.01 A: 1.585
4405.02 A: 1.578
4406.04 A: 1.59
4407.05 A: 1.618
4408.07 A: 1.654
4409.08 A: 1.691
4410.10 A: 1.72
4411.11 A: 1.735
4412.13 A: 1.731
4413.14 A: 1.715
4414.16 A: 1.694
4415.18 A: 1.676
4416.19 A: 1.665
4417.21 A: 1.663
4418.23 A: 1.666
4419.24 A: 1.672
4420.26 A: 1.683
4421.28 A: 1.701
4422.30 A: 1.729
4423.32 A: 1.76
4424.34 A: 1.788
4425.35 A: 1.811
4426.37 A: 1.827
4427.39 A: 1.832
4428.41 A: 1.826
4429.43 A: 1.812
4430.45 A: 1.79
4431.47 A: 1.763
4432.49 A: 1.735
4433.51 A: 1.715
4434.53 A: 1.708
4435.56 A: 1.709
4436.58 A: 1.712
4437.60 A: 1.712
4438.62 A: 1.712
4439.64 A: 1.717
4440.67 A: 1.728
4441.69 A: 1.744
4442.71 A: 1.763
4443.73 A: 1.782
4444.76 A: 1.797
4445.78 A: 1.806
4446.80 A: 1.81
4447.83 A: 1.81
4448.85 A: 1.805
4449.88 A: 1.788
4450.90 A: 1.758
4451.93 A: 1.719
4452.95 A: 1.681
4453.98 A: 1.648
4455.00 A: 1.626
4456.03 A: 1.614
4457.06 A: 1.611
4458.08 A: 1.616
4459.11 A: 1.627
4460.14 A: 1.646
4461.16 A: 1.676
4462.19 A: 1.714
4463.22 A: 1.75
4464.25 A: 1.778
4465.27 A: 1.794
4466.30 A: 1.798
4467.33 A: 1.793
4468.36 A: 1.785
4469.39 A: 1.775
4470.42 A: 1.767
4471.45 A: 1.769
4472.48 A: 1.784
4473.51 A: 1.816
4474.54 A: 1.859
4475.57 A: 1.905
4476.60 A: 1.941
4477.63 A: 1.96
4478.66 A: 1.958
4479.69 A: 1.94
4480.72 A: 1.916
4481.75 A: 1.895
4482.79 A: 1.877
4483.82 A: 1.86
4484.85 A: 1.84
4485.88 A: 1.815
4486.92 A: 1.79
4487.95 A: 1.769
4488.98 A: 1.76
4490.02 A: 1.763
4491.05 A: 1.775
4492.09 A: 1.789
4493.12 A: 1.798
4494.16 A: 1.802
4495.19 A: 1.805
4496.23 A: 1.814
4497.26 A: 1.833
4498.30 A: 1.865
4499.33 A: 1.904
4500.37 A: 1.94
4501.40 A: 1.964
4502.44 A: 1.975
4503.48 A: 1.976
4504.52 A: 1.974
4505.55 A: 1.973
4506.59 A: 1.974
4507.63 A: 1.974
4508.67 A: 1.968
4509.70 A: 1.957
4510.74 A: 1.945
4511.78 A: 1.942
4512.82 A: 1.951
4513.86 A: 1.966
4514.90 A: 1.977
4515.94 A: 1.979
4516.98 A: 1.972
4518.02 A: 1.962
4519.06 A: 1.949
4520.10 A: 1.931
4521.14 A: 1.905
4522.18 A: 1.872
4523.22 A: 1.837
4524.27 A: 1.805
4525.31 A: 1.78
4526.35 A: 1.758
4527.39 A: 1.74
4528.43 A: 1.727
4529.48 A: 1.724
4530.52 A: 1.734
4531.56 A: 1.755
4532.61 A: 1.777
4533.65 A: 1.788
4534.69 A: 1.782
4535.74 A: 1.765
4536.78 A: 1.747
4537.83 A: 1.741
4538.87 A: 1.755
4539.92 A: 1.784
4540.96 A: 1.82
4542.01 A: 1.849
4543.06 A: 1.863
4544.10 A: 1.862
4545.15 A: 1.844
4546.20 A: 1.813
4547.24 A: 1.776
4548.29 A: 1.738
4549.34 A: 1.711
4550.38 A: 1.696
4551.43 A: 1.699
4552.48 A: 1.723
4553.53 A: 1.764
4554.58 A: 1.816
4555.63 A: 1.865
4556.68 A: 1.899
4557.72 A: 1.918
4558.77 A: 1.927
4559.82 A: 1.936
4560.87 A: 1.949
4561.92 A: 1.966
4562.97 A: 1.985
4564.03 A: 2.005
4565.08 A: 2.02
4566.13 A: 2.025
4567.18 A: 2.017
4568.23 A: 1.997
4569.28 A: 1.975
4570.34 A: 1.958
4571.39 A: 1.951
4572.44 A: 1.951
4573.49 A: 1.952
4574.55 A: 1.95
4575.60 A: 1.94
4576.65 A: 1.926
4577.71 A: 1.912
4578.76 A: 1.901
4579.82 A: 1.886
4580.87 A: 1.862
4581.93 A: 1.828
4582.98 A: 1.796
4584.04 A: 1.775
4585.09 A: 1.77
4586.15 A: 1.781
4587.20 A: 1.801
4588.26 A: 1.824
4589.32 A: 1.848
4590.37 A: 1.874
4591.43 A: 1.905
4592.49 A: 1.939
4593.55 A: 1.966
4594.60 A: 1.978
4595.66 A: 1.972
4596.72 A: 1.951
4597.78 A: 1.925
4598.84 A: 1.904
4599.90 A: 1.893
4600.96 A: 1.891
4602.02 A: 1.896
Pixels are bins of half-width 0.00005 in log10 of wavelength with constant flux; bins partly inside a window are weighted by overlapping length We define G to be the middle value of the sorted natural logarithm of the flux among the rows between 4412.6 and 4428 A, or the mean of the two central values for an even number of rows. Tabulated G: 0.53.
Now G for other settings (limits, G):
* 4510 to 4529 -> 0.66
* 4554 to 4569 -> 0.67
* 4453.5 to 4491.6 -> 0.58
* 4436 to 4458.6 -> 0.54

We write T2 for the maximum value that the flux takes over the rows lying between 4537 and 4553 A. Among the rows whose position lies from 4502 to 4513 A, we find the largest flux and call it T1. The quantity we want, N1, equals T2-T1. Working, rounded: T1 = 1.976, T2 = 1.863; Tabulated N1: -0.11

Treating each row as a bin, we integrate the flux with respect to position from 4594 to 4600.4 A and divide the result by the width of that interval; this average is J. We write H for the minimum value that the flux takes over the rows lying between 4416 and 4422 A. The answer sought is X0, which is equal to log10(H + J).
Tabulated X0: 0.556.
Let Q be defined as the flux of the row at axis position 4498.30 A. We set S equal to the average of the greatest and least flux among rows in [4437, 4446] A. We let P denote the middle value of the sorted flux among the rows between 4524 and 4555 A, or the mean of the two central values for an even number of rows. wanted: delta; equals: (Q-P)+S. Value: 1.86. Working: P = 1.76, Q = 1.865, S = 1.76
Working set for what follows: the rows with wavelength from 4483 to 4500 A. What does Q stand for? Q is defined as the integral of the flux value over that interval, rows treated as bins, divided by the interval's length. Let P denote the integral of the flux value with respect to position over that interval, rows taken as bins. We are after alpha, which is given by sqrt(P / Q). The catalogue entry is 4.1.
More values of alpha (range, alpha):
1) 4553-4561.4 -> 2.9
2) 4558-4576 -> 4.2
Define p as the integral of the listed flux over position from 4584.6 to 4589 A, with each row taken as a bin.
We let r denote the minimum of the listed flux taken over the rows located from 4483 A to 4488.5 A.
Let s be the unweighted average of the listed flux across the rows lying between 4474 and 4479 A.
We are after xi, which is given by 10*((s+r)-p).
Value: -42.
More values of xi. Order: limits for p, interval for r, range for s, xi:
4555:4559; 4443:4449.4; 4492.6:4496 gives -40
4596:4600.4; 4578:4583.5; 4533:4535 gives -49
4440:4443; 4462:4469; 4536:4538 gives -18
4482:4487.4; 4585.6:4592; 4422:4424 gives -64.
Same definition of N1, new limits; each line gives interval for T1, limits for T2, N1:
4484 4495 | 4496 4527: 0.14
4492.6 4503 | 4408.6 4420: -0.24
